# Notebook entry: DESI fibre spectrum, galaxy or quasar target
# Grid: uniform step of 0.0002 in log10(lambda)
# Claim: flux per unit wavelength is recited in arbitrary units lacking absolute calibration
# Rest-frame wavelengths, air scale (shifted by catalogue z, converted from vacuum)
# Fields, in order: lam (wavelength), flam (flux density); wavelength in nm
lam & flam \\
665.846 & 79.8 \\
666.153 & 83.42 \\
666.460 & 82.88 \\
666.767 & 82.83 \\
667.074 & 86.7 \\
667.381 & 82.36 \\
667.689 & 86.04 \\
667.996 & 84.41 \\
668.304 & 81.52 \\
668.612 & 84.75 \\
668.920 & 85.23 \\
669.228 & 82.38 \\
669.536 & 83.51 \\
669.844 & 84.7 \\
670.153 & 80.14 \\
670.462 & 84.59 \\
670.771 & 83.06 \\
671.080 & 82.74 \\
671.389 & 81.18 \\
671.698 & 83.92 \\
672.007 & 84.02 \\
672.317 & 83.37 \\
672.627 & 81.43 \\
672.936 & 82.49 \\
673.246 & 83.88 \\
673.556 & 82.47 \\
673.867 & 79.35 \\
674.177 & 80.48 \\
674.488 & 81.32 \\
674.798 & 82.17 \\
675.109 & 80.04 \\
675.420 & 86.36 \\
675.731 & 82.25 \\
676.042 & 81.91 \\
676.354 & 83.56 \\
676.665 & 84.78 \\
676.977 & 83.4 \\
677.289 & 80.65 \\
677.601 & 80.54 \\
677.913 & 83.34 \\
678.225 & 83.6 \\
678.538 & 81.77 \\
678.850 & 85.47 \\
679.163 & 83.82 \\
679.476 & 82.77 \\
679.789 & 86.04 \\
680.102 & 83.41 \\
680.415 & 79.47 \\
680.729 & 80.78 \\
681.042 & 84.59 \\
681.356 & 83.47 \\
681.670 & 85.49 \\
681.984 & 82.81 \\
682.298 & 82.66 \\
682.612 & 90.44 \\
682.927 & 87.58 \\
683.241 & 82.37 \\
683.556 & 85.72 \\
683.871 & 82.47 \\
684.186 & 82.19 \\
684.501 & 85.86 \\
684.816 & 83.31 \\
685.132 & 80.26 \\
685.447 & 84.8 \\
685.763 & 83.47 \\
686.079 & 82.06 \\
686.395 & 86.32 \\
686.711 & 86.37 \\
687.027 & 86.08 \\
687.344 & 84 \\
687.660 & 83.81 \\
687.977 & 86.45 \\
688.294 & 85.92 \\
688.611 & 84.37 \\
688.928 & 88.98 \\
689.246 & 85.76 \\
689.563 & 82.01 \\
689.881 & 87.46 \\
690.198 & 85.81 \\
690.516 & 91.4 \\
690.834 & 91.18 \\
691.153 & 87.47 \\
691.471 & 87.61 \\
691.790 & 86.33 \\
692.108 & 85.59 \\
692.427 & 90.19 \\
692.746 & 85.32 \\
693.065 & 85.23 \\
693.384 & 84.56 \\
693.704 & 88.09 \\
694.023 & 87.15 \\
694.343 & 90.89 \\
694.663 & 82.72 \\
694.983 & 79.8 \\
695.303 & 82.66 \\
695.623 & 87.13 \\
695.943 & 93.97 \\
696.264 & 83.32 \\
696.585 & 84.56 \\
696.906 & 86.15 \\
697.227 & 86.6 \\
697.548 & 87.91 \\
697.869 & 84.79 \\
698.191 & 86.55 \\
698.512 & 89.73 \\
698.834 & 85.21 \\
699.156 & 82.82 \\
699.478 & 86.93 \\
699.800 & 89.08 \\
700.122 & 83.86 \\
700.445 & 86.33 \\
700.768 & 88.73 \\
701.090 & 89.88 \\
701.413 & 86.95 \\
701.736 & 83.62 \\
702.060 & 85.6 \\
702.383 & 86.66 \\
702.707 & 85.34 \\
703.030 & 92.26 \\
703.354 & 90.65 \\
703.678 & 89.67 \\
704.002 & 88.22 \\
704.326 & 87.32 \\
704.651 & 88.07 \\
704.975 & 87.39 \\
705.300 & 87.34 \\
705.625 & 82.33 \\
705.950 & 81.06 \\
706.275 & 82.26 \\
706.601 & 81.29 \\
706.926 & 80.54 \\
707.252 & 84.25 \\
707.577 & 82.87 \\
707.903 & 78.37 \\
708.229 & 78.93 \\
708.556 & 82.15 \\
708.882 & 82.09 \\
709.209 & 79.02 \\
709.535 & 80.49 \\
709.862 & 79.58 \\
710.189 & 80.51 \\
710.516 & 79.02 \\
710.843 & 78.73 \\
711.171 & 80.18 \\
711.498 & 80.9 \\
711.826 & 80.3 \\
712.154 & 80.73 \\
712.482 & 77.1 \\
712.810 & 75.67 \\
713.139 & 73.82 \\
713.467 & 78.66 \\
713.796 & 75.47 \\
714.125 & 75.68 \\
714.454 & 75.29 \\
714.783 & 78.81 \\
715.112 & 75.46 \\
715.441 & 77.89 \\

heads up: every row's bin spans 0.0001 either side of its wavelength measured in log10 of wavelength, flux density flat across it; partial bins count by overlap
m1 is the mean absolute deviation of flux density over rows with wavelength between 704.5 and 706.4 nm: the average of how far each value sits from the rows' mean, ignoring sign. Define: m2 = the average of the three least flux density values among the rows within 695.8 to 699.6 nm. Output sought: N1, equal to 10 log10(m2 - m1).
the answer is 19.07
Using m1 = 2.9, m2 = 83.6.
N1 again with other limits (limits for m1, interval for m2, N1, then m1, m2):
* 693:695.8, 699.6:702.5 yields 19.12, 2.6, 84.4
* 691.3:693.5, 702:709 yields 18.91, 1.4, 79.3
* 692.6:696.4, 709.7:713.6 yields 18.61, 3.0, 75.5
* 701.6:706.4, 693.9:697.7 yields 18.99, 2.5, 81.7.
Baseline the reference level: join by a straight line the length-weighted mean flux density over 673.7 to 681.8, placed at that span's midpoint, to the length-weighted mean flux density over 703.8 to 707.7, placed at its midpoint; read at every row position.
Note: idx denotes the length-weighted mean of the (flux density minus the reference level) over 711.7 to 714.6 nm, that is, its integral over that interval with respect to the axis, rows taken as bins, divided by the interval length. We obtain -8.0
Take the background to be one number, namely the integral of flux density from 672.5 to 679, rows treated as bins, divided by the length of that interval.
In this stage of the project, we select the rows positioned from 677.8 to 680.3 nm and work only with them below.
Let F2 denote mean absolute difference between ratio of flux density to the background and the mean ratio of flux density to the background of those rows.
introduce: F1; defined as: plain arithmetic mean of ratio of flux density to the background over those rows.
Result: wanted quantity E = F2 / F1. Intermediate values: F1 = 1.016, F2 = 0.012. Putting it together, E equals 0.012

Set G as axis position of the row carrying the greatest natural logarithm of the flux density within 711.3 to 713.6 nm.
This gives 711.498 nm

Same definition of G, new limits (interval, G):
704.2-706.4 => 704.651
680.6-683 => 682.612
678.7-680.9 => 679.789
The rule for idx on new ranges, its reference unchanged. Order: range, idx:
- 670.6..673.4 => 0.6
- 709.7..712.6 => -5.1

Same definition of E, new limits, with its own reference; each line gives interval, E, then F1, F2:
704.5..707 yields 0.034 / 1.016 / 0.035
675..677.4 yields 0.020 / 1.005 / 0.020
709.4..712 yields 0.008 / 0.970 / 0.008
